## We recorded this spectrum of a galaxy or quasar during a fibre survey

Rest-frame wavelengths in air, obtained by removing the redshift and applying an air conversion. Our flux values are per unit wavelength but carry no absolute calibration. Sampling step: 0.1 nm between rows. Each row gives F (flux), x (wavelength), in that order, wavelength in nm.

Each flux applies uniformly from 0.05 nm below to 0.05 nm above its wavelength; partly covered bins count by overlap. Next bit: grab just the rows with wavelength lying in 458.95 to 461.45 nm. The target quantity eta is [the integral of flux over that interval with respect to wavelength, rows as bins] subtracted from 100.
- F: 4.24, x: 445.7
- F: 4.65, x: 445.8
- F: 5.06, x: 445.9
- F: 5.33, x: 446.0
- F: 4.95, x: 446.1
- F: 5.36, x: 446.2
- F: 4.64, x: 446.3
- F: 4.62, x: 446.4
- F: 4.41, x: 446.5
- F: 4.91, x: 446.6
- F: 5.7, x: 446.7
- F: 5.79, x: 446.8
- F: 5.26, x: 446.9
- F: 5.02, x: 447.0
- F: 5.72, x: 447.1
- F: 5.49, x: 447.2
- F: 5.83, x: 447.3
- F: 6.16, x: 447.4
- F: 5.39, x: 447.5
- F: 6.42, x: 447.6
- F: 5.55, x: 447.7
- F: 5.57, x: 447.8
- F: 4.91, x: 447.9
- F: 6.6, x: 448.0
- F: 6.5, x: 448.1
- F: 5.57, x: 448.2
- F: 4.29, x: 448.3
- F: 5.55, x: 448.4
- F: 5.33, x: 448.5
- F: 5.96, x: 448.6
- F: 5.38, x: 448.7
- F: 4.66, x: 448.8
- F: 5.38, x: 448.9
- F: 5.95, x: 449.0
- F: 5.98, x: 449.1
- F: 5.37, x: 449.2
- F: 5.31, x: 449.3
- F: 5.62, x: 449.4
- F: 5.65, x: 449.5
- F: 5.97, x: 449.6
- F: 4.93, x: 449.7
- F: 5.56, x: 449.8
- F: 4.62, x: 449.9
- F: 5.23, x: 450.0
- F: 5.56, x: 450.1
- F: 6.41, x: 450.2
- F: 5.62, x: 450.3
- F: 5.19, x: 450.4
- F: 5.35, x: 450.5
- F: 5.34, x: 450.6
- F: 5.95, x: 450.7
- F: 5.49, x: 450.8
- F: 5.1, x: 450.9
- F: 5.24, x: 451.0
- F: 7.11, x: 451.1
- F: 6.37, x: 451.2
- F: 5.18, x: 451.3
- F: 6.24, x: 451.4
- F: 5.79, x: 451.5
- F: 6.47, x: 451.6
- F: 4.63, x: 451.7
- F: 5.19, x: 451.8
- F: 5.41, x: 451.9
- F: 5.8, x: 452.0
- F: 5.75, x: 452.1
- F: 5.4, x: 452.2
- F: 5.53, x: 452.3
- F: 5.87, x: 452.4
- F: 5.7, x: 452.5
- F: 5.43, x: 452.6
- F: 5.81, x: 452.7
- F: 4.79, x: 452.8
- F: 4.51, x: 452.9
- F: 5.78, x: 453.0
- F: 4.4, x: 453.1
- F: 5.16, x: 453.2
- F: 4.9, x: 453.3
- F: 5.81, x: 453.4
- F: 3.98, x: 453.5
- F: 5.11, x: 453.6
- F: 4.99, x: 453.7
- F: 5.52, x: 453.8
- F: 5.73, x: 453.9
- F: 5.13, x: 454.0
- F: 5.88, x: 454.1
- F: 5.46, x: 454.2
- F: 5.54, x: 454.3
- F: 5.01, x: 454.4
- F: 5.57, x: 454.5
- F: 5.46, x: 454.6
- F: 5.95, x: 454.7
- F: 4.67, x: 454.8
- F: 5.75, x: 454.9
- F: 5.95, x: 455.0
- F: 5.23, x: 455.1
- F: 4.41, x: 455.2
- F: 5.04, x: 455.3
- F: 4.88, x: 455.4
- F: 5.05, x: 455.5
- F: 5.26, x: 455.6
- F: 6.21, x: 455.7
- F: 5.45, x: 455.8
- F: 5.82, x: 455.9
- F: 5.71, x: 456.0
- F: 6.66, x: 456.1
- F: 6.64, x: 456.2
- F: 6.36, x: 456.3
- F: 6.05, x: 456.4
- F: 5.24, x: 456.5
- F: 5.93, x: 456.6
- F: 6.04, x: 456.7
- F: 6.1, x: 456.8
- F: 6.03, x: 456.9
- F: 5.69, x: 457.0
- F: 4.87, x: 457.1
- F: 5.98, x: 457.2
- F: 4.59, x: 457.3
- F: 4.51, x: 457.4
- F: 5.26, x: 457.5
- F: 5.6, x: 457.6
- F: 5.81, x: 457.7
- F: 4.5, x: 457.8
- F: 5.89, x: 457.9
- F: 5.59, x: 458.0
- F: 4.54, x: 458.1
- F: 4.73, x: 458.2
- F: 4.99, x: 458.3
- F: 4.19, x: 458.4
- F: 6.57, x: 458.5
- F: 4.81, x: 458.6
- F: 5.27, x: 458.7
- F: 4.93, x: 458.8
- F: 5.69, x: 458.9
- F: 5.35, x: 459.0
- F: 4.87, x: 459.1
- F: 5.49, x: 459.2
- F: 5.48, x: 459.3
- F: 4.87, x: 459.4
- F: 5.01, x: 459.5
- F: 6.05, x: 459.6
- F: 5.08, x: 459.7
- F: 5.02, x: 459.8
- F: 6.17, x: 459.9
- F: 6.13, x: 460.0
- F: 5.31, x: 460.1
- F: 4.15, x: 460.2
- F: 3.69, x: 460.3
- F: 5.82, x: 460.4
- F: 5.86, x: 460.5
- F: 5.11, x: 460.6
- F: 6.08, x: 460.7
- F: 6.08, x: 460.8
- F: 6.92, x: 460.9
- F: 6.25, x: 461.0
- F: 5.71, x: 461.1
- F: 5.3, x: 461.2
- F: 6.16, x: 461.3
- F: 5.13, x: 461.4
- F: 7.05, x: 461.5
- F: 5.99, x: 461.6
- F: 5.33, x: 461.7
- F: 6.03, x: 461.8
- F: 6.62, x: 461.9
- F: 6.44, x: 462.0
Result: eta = 86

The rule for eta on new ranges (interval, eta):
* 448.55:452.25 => 79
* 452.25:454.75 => 87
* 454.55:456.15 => 91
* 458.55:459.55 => 95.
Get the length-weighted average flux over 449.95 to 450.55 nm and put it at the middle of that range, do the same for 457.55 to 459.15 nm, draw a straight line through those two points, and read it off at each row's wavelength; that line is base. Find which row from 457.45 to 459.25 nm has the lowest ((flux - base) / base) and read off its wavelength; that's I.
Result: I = 458.4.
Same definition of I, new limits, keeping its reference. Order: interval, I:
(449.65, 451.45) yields 449.9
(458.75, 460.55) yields 460.3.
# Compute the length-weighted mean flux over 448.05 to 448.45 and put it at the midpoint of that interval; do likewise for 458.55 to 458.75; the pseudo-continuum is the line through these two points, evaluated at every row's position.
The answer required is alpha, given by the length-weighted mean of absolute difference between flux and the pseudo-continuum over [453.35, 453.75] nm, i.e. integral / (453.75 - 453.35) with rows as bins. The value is 0.6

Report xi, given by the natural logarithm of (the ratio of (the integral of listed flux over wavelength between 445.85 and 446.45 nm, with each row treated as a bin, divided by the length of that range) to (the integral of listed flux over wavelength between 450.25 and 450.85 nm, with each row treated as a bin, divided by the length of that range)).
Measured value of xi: -0.09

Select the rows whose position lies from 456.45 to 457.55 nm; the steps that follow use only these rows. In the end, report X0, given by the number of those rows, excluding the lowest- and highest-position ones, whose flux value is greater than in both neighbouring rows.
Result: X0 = 2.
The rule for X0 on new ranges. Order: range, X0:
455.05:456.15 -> 3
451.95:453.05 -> 2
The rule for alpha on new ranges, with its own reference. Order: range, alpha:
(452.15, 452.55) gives 0.3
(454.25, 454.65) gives 0.3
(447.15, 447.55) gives 0.3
